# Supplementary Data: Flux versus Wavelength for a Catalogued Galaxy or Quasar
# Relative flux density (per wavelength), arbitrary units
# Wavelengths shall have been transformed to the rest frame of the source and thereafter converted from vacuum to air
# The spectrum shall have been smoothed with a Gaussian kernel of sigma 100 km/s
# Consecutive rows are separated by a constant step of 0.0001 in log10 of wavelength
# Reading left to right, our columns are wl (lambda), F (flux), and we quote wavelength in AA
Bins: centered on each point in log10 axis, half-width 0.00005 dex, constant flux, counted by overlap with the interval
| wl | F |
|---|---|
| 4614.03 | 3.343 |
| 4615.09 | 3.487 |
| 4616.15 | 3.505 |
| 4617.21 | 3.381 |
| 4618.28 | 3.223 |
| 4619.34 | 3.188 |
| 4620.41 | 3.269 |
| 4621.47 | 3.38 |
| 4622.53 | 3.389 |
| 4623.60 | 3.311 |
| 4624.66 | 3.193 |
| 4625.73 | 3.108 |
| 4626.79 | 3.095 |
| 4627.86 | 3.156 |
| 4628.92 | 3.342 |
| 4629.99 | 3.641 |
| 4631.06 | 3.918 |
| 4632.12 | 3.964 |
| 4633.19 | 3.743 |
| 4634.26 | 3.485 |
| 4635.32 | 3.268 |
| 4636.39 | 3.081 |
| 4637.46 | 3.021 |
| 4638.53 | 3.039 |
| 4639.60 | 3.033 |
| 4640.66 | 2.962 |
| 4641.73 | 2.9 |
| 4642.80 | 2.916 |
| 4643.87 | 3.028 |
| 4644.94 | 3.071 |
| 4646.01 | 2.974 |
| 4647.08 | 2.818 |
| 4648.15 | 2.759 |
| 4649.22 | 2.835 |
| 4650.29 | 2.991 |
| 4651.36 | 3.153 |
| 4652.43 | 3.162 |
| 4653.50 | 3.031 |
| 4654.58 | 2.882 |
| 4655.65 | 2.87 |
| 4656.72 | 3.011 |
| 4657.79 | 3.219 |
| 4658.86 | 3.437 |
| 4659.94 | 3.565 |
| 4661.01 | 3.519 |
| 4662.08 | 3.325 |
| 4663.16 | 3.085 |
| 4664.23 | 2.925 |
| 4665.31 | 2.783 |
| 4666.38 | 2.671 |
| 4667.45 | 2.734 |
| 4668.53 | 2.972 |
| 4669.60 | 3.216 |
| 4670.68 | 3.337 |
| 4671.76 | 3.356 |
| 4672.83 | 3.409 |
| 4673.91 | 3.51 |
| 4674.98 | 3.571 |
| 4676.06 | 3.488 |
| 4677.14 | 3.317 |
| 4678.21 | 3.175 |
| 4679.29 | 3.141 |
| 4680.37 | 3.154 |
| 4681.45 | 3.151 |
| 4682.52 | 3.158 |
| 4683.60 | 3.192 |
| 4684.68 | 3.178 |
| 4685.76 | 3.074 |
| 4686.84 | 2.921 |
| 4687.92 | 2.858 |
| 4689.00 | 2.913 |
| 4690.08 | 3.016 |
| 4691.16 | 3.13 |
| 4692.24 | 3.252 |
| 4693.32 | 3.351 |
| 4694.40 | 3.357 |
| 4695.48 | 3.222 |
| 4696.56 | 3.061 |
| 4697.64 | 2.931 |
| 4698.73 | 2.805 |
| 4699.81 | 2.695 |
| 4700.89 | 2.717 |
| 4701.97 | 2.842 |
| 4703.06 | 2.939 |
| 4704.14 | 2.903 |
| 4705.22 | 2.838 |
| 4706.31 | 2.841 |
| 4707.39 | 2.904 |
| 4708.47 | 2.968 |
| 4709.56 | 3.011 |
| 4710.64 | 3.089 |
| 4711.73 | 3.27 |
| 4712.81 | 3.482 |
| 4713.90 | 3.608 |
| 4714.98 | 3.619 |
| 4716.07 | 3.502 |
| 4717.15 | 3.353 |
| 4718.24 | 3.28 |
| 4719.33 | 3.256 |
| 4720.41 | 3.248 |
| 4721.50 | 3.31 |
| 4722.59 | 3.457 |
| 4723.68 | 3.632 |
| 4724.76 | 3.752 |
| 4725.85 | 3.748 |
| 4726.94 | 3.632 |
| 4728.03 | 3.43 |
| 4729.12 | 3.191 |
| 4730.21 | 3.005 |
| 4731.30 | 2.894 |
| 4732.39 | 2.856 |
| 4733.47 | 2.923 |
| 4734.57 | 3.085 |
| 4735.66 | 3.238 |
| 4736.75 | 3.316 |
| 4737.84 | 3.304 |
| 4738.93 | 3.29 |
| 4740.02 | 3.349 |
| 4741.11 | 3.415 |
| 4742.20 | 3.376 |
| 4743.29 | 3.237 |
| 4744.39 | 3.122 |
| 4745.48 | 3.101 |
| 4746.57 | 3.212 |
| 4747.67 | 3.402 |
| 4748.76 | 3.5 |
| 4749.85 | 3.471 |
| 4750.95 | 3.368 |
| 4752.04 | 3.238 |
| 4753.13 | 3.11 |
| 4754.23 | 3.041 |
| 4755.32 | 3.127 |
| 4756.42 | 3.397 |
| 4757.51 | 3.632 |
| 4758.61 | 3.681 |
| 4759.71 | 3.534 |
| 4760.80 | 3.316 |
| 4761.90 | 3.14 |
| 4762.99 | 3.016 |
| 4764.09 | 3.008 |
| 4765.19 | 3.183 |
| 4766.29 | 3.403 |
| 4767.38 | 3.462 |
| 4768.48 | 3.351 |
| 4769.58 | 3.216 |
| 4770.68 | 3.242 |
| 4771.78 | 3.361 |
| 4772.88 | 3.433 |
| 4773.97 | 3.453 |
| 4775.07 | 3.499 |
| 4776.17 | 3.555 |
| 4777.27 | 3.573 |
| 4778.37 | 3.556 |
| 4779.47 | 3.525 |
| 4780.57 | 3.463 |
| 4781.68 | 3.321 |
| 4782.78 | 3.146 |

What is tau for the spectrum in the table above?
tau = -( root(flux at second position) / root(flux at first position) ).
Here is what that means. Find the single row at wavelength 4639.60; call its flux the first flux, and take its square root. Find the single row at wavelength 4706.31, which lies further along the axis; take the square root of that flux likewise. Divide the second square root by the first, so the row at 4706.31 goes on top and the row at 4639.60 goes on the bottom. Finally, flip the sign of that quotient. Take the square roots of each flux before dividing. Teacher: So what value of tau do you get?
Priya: -0.97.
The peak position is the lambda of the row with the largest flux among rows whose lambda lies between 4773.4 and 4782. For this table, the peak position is 4777.27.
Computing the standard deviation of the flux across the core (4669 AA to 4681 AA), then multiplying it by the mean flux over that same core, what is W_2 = 0.5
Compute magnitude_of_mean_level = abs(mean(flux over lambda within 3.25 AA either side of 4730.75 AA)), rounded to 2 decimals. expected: 3.05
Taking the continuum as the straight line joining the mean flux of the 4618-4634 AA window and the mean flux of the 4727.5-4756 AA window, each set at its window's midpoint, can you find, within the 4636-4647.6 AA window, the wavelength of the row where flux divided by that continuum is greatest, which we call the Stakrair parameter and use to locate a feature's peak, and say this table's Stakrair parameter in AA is 4644.94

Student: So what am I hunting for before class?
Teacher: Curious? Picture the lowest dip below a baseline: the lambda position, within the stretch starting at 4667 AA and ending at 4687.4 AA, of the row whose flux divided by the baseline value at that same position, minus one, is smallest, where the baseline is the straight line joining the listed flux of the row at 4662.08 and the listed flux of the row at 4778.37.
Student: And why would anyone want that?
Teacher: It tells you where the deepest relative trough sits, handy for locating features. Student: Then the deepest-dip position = 4667.45 AA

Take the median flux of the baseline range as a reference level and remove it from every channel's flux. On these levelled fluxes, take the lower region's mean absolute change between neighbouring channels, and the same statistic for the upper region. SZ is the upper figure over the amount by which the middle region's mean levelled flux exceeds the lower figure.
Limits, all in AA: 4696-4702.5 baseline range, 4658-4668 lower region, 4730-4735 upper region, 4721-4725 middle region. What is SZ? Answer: 0.2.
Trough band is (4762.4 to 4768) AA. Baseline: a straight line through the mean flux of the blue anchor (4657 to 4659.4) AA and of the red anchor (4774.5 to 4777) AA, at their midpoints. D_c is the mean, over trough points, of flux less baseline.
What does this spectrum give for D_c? -0.29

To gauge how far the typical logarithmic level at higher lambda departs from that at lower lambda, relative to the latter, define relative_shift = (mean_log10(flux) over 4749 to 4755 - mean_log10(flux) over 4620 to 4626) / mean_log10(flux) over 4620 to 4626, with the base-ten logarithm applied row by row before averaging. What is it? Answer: -0.008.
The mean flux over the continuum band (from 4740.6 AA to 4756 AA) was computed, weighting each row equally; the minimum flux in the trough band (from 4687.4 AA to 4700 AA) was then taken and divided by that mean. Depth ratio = 0.83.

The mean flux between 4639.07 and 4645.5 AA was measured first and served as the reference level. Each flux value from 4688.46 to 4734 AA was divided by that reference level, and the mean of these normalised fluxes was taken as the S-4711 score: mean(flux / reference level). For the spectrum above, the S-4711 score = 1.06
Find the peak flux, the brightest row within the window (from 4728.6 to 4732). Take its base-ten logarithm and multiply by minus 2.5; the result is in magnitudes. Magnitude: -1.26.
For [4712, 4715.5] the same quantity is -1.40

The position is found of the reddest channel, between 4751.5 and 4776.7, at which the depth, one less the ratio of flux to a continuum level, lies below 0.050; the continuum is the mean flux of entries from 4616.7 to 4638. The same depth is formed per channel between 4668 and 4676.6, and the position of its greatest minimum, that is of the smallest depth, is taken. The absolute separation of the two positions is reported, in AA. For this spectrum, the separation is 101.2 AA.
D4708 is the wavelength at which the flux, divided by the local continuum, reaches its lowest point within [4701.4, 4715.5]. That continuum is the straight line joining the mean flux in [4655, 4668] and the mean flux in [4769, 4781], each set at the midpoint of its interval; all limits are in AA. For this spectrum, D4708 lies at 4705.22 AA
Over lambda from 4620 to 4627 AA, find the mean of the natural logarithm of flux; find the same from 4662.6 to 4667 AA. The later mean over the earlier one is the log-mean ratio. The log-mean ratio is 0.89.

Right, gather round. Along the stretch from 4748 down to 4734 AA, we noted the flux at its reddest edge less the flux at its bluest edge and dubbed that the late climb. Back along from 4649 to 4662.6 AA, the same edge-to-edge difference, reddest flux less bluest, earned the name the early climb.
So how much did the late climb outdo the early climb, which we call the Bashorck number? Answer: -0.2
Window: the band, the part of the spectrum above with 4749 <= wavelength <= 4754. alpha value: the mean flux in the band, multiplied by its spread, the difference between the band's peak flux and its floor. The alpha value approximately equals 1.2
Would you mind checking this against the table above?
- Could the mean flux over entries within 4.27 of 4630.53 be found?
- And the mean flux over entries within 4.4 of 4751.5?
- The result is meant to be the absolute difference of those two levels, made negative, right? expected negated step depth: -0.26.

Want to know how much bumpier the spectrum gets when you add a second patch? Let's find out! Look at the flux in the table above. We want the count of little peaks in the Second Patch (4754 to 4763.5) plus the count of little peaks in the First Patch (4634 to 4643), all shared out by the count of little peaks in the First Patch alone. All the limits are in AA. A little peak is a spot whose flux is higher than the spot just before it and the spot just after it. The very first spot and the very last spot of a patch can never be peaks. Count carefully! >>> 2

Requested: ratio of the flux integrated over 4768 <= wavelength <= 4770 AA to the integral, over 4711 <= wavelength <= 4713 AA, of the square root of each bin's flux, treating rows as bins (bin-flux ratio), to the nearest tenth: 1.8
